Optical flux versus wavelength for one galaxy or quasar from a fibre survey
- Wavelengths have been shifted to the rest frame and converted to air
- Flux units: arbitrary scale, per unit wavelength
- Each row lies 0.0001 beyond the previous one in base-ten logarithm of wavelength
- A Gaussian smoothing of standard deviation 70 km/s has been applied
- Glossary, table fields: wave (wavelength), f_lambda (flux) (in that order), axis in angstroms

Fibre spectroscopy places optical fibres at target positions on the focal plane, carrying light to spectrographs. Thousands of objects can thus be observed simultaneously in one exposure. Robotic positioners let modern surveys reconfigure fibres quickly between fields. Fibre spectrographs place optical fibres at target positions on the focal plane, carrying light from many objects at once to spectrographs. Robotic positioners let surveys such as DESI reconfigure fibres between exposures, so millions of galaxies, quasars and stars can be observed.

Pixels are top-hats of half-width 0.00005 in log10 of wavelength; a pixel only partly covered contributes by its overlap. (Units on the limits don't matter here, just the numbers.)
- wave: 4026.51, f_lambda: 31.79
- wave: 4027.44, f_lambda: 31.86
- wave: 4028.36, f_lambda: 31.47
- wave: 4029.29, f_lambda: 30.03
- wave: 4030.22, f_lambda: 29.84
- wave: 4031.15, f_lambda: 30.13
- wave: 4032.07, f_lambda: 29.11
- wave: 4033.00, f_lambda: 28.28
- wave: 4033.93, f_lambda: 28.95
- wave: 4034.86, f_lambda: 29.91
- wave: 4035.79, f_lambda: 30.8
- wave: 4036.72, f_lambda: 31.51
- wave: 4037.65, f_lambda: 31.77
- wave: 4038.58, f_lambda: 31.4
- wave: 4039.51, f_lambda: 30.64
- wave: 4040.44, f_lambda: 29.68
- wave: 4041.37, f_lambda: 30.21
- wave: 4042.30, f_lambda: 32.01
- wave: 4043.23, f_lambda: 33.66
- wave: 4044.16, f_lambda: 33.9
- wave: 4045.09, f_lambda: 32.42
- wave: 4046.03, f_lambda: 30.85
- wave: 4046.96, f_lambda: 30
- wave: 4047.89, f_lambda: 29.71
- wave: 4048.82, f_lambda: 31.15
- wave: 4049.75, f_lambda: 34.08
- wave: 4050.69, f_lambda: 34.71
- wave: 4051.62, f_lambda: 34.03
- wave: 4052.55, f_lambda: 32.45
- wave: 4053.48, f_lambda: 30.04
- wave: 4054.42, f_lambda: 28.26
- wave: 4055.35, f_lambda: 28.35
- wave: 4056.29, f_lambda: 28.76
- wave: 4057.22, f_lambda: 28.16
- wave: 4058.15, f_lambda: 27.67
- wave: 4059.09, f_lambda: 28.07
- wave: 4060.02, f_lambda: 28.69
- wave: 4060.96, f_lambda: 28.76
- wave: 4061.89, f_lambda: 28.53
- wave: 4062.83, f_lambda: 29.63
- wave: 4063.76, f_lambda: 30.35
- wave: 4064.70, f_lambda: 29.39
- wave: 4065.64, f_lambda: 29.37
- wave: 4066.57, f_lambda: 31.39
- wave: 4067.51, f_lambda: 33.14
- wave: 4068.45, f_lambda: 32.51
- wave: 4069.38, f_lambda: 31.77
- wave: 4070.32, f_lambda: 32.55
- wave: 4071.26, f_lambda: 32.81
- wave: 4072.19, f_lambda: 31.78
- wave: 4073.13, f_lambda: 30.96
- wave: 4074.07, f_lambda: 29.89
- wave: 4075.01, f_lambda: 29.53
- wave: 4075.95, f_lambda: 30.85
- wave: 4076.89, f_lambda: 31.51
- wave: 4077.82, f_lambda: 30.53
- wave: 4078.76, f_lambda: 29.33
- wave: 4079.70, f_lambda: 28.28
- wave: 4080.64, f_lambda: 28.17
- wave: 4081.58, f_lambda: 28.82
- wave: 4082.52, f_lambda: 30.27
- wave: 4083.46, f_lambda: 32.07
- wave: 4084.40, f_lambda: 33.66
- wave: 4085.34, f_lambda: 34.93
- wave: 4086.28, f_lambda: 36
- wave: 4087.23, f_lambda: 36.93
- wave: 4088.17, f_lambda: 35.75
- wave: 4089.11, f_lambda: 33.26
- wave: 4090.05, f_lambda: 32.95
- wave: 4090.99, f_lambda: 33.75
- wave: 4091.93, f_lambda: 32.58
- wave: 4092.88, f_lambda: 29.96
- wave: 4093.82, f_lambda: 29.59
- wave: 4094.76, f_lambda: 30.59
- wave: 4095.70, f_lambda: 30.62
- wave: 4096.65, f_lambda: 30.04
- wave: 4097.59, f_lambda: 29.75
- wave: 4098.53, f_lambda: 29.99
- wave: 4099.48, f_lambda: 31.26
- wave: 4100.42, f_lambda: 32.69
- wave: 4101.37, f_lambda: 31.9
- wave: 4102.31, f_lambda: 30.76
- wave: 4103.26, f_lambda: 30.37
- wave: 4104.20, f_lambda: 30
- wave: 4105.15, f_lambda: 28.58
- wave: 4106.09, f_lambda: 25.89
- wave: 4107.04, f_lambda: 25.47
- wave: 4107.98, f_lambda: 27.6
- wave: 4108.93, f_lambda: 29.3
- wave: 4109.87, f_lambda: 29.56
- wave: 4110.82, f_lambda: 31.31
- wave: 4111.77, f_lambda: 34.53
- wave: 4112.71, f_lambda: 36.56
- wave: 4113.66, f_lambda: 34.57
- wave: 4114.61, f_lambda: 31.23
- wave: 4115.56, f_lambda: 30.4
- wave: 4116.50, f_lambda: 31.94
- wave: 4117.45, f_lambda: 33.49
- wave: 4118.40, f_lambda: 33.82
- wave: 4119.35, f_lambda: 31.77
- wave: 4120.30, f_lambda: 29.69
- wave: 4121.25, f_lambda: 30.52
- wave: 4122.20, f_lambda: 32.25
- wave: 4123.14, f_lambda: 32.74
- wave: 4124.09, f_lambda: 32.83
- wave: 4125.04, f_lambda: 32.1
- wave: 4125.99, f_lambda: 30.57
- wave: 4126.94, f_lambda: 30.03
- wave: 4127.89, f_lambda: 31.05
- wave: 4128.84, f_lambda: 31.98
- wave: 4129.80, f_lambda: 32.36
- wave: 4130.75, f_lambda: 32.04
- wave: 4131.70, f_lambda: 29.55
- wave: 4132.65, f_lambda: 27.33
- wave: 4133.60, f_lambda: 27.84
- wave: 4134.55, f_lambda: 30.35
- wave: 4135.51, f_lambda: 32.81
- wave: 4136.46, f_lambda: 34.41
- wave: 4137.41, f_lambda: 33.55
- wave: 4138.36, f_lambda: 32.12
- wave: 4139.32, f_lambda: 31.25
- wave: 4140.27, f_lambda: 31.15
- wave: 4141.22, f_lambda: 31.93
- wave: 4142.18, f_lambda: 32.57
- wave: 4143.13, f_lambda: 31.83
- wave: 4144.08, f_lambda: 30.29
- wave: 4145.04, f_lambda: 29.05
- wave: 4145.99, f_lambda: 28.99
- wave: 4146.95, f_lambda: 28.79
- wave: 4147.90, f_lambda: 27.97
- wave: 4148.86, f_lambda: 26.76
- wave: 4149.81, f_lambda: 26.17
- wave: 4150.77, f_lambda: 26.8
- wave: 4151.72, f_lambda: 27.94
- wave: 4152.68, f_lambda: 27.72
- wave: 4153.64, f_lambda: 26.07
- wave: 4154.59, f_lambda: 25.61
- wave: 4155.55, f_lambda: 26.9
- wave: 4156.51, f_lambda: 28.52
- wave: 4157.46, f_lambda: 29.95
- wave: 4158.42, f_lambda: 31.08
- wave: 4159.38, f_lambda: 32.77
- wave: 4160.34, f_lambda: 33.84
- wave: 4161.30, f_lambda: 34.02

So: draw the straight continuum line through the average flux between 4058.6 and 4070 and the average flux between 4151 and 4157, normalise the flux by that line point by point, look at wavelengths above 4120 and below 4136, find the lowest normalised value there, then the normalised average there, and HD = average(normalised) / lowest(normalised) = 1.13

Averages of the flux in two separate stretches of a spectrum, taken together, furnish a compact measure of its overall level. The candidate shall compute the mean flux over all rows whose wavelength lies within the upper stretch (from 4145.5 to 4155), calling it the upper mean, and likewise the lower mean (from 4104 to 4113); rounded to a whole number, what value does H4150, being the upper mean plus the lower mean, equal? 57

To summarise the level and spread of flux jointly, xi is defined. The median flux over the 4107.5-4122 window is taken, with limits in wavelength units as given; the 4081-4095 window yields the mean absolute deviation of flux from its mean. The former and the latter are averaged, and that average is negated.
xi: -16.7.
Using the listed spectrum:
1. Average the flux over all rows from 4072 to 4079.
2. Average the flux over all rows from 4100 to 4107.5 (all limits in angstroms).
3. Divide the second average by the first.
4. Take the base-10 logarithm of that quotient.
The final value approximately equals -0.016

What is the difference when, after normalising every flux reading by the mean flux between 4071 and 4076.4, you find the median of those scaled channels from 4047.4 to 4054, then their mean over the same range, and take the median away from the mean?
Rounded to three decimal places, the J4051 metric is -0.005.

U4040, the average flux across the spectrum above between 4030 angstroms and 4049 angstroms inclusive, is 30.8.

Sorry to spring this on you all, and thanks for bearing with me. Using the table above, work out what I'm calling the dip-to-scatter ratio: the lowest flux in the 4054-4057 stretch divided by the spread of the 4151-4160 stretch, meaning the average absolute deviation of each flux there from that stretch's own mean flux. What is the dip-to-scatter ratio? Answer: 15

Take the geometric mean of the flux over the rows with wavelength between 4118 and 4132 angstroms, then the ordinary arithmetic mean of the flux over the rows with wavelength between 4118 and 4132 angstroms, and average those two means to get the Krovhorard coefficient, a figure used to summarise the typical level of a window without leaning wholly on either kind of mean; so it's 31.5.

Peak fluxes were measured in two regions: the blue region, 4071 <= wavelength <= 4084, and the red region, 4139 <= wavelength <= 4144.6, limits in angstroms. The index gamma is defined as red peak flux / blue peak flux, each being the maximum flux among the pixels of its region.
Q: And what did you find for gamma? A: 0.99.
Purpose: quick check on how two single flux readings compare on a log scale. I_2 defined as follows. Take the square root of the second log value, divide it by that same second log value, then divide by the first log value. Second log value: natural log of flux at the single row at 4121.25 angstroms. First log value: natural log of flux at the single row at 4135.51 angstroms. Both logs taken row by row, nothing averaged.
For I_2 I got 0.155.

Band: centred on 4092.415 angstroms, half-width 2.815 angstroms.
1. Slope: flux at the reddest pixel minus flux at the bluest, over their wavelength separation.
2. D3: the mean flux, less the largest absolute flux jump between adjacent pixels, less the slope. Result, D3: 29.5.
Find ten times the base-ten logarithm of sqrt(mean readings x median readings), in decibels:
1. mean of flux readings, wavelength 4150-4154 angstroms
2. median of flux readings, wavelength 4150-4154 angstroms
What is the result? 14.3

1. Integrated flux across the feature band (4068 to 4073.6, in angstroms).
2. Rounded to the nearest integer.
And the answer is 180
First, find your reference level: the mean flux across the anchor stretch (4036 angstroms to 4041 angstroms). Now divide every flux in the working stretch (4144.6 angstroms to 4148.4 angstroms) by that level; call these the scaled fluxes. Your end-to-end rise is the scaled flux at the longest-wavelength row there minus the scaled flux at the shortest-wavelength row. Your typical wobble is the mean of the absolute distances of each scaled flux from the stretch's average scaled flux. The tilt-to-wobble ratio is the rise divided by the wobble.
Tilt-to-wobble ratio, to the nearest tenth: -3.0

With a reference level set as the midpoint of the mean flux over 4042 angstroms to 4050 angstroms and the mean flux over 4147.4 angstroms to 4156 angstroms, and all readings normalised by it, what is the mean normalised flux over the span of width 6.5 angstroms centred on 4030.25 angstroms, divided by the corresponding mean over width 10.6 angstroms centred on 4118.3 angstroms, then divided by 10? 0.094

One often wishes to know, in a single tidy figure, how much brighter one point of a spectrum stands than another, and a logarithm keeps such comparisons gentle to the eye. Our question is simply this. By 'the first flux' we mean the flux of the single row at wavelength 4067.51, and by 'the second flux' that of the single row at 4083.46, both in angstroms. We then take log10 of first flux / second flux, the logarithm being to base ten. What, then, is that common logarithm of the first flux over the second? 0.01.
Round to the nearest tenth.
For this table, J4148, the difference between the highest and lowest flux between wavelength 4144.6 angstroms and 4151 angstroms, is 2.9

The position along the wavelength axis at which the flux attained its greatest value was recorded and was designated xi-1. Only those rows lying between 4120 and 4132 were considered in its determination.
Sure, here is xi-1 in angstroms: 4124.09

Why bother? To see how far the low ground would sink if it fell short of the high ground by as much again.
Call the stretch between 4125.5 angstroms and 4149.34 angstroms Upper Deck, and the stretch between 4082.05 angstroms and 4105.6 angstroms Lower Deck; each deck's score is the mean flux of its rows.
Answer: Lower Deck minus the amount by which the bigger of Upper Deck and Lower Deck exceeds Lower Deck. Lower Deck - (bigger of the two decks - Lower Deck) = 31.9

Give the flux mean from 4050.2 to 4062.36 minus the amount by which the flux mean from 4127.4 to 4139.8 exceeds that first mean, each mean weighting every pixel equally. 28.2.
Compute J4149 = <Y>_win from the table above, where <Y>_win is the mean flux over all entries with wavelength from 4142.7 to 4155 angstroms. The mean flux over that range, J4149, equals 28.0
